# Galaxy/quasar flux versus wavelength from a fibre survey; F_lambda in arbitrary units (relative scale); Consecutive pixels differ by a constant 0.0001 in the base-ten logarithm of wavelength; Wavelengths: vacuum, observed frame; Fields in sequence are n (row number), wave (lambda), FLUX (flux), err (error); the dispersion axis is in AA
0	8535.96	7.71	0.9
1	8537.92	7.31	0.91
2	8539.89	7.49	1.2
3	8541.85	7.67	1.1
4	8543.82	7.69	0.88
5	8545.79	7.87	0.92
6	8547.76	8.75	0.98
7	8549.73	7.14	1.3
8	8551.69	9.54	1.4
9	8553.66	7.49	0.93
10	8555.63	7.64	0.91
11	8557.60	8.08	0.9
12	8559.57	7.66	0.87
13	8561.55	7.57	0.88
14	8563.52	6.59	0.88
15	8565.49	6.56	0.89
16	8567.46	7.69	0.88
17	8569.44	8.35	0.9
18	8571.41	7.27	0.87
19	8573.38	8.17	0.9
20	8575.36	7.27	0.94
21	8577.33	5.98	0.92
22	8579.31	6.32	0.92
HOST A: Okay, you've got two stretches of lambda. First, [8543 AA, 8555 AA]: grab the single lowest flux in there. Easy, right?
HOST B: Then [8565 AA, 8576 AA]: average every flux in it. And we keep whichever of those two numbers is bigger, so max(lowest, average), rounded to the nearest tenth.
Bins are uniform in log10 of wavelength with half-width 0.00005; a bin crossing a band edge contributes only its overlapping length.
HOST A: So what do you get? 7.6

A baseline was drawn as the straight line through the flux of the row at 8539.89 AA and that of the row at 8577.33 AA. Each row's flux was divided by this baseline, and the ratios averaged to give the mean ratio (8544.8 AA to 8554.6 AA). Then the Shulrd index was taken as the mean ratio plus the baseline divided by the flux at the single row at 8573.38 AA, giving 1.90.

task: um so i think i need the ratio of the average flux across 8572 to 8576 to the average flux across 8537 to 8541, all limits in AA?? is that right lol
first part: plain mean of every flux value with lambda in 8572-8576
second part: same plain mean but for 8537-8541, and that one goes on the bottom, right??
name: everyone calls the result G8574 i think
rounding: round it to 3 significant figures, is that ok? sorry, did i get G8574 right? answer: 1.04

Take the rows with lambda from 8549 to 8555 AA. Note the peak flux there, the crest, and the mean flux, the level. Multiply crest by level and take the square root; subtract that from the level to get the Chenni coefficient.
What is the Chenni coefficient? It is -0.7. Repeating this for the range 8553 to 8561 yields -0.2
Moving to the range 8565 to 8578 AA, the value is -0.5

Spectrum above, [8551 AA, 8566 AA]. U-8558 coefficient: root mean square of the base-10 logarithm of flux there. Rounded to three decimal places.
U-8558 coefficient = 0.882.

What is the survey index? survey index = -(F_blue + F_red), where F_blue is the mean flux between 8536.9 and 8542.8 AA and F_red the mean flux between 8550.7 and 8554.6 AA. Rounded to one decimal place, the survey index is -16.0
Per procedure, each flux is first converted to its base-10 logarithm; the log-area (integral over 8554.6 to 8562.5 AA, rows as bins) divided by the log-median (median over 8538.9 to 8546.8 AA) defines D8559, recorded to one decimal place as 7.9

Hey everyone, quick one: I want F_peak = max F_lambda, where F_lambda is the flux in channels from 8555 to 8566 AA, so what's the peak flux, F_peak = 8.08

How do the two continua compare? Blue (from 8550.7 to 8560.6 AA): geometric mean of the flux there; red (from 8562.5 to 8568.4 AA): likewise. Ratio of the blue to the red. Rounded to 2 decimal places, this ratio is 1.16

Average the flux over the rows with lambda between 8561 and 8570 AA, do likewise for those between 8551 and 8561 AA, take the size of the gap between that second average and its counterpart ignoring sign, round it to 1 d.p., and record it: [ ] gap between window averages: 0.7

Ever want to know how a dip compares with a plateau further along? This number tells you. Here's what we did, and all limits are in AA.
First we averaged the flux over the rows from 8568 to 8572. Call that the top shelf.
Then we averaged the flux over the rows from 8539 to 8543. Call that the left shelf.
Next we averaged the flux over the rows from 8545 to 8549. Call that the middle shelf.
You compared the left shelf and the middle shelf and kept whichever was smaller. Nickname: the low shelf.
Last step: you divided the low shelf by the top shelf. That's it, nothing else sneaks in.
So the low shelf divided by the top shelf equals 0.97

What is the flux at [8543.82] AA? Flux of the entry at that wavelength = 7.69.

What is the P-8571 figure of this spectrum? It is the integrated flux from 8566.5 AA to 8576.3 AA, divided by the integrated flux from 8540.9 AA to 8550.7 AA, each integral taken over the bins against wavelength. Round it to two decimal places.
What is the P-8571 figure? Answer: 0.99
